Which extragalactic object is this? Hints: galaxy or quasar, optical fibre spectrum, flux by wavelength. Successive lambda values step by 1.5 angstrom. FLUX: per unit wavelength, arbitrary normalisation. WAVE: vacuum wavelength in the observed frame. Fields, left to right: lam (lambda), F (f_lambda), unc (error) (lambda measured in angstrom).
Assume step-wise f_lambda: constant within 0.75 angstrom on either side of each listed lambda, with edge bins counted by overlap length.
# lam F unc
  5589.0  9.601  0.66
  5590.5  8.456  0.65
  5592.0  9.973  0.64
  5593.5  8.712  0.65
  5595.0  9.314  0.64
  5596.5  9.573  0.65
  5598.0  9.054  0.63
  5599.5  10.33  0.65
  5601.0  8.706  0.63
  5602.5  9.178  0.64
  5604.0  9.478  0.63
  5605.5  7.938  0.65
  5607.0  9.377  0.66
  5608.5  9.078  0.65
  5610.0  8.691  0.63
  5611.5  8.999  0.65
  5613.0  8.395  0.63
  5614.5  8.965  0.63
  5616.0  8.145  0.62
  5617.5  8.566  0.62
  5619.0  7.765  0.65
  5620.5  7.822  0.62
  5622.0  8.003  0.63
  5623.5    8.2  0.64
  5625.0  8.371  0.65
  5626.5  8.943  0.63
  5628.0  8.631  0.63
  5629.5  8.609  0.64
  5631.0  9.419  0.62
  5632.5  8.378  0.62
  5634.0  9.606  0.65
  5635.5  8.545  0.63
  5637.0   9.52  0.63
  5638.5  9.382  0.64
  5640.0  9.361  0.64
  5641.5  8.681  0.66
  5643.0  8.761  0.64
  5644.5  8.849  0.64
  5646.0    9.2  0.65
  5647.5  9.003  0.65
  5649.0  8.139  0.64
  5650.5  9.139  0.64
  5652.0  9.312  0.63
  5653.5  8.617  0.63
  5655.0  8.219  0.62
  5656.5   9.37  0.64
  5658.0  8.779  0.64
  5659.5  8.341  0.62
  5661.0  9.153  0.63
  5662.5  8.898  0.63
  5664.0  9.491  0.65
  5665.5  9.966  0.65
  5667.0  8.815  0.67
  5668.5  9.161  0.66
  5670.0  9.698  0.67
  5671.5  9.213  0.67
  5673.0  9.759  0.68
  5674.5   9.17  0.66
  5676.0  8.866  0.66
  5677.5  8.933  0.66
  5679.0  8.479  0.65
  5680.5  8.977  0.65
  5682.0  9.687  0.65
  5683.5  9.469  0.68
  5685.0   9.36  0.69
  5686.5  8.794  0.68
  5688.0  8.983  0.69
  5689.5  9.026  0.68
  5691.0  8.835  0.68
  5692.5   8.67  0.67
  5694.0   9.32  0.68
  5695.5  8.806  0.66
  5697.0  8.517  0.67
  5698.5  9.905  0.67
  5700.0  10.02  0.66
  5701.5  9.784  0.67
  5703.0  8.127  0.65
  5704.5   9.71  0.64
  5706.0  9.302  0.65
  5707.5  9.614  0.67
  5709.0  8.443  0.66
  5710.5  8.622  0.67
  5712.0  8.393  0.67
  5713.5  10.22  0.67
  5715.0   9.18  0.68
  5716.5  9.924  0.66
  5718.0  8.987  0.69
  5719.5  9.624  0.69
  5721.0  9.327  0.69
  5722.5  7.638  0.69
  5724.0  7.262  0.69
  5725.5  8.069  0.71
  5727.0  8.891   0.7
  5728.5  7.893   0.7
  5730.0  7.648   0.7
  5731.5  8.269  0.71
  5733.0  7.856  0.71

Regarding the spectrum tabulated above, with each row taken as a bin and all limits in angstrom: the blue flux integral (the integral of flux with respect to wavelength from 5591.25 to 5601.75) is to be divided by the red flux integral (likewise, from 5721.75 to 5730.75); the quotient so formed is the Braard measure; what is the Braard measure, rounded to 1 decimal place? 1.4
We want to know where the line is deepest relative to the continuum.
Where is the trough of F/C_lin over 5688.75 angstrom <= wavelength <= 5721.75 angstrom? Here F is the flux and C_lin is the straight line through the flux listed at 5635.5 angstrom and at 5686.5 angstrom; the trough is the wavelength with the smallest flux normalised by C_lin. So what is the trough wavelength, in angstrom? 5703.0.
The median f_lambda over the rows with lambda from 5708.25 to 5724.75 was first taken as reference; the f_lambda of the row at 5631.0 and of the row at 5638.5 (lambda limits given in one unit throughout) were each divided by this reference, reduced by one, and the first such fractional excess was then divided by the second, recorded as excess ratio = 1.1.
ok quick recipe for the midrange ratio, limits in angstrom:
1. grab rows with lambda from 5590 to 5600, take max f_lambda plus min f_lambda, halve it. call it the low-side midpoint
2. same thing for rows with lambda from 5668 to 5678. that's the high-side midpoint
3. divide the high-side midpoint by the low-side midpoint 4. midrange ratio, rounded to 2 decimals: 0.99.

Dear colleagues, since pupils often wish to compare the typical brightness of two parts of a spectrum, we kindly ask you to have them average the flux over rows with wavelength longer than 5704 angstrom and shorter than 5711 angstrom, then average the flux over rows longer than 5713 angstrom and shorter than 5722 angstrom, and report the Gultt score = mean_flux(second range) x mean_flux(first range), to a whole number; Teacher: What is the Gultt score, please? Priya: 87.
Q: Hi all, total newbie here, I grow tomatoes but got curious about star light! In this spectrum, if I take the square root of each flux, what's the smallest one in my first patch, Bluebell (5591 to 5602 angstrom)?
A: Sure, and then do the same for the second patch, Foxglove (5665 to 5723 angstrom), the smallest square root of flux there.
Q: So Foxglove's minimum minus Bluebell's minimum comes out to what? -0.19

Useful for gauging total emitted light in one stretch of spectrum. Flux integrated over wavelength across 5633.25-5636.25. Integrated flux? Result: 27.2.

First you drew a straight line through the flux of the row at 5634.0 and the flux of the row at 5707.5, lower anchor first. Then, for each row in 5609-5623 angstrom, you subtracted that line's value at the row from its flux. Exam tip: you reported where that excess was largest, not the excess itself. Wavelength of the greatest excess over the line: 5611.5 angstrom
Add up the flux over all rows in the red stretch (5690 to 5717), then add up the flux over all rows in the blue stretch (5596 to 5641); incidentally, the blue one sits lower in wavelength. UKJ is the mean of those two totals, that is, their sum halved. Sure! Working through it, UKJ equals 215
